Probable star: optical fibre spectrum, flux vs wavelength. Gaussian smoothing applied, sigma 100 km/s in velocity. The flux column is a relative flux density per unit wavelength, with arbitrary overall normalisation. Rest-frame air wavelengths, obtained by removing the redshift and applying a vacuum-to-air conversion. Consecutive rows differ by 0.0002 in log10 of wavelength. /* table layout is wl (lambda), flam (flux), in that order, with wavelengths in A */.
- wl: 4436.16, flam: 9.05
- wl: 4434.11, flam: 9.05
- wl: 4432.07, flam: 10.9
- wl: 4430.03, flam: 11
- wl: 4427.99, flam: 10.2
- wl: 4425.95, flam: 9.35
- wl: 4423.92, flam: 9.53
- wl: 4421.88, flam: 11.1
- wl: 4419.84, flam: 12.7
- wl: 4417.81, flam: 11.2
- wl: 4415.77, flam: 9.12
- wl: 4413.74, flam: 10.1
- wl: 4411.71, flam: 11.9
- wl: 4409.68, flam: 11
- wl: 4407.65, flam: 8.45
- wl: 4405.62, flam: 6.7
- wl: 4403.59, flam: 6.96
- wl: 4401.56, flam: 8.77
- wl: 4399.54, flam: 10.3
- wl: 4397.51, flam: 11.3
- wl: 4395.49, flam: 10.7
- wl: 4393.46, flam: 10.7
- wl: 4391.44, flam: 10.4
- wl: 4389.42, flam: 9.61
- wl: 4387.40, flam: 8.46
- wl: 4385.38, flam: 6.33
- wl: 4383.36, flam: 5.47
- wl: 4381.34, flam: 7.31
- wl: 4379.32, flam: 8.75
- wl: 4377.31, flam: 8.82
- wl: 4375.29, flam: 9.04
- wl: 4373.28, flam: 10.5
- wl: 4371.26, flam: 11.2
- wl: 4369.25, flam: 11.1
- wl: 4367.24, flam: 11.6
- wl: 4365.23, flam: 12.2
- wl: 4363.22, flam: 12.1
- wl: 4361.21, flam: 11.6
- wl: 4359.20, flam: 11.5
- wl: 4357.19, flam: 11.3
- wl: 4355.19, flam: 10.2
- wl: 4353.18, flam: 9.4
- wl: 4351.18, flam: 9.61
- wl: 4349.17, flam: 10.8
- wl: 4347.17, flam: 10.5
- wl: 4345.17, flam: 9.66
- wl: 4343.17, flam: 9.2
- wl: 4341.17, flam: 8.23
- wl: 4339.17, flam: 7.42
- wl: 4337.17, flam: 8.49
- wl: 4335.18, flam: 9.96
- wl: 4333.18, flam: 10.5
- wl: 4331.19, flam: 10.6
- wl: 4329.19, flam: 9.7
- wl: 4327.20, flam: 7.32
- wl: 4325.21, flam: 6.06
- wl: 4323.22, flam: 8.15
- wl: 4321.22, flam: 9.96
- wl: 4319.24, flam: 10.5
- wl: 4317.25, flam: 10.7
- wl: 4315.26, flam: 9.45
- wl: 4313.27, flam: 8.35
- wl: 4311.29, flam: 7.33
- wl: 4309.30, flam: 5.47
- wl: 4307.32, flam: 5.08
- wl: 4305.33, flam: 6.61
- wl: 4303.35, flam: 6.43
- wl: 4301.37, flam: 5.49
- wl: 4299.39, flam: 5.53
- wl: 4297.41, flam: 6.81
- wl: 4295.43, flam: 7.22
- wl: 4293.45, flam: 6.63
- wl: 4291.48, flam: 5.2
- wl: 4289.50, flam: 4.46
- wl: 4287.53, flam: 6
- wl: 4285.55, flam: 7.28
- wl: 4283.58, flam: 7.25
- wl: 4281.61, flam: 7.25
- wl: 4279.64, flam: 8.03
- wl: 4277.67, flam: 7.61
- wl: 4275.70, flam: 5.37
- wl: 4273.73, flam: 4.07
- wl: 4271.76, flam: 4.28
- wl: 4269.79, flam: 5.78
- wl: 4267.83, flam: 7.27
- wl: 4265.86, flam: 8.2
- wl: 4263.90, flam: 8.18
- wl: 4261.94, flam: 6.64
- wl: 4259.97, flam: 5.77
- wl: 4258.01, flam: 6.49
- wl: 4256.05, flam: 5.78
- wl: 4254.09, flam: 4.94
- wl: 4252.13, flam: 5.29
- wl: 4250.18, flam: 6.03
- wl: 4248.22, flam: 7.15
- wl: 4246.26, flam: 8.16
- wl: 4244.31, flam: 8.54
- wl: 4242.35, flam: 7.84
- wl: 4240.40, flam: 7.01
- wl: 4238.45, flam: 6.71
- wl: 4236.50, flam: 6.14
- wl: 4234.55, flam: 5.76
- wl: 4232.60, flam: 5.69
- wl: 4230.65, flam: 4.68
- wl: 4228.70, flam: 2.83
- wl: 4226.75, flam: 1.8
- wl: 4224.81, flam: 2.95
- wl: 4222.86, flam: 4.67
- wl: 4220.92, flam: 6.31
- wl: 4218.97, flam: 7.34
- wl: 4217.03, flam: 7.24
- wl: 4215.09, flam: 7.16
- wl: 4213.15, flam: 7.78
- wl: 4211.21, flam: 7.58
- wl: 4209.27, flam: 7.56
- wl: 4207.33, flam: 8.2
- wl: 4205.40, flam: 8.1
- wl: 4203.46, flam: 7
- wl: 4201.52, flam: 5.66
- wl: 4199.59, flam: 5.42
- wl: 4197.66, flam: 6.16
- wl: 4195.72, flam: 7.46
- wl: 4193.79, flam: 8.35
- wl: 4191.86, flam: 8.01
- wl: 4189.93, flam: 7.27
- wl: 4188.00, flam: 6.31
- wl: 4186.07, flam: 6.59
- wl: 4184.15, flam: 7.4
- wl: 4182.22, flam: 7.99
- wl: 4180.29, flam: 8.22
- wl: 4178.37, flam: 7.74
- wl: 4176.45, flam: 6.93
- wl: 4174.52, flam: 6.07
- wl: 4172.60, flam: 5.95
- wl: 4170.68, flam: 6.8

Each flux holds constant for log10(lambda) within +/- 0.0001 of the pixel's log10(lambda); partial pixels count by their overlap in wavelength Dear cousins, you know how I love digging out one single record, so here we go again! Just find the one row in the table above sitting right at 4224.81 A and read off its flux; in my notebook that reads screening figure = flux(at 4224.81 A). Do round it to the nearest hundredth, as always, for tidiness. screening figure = 2.95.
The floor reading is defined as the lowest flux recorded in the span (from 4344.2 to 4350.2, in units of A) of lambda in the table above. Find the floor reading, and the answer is 9.66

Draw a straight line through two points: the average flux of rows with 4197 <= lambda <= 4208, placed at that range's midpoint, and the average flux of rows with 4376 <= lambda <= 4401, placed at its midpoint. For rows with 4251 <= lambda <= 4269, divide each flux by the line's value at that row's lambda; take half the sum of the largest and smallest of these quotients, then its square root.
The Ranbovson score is 0.94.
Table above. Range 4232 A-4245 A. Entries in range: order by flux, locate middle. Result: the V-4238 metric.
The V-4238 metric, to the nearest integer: 7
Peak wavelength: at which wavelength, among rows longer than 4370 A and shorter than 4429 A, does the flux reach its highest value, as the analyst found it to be 4419.84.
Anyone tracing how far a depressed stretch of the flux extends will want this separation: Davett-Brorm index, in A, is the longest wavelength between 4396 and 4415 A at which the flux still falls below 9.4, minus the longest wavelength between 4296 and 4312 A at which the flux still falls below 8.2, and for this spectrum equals 96.4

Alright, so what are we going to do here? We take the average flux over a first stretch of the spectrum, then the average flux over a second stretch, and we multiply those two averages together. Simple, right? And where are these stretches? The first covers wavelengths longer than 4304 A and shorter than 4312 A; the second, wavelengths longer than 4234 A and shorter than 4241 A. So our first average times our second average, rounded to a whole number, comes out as 39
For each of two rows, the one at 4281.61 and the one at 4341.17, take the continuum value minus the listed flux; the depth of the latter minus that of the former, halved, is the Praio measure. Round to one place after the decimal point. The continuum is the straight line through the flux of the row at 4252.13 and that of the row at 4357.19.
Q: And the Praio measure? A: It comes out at 1.2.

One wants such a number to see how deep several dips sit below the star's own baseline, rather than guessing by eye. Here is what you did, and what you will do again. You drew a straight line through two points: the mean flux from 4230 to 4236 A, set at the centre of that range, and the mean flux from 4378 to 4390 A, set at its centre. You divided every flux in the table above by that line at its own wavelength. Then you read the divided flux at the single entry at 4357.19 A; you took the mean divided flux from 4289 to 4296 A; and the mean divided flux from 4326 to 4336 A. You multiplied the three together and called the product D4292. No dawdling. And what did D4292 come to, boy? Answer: 2.0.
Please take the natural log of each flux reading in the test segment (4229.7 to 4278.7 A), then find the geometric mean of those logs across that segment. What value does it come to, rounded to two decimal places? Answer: 1.82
